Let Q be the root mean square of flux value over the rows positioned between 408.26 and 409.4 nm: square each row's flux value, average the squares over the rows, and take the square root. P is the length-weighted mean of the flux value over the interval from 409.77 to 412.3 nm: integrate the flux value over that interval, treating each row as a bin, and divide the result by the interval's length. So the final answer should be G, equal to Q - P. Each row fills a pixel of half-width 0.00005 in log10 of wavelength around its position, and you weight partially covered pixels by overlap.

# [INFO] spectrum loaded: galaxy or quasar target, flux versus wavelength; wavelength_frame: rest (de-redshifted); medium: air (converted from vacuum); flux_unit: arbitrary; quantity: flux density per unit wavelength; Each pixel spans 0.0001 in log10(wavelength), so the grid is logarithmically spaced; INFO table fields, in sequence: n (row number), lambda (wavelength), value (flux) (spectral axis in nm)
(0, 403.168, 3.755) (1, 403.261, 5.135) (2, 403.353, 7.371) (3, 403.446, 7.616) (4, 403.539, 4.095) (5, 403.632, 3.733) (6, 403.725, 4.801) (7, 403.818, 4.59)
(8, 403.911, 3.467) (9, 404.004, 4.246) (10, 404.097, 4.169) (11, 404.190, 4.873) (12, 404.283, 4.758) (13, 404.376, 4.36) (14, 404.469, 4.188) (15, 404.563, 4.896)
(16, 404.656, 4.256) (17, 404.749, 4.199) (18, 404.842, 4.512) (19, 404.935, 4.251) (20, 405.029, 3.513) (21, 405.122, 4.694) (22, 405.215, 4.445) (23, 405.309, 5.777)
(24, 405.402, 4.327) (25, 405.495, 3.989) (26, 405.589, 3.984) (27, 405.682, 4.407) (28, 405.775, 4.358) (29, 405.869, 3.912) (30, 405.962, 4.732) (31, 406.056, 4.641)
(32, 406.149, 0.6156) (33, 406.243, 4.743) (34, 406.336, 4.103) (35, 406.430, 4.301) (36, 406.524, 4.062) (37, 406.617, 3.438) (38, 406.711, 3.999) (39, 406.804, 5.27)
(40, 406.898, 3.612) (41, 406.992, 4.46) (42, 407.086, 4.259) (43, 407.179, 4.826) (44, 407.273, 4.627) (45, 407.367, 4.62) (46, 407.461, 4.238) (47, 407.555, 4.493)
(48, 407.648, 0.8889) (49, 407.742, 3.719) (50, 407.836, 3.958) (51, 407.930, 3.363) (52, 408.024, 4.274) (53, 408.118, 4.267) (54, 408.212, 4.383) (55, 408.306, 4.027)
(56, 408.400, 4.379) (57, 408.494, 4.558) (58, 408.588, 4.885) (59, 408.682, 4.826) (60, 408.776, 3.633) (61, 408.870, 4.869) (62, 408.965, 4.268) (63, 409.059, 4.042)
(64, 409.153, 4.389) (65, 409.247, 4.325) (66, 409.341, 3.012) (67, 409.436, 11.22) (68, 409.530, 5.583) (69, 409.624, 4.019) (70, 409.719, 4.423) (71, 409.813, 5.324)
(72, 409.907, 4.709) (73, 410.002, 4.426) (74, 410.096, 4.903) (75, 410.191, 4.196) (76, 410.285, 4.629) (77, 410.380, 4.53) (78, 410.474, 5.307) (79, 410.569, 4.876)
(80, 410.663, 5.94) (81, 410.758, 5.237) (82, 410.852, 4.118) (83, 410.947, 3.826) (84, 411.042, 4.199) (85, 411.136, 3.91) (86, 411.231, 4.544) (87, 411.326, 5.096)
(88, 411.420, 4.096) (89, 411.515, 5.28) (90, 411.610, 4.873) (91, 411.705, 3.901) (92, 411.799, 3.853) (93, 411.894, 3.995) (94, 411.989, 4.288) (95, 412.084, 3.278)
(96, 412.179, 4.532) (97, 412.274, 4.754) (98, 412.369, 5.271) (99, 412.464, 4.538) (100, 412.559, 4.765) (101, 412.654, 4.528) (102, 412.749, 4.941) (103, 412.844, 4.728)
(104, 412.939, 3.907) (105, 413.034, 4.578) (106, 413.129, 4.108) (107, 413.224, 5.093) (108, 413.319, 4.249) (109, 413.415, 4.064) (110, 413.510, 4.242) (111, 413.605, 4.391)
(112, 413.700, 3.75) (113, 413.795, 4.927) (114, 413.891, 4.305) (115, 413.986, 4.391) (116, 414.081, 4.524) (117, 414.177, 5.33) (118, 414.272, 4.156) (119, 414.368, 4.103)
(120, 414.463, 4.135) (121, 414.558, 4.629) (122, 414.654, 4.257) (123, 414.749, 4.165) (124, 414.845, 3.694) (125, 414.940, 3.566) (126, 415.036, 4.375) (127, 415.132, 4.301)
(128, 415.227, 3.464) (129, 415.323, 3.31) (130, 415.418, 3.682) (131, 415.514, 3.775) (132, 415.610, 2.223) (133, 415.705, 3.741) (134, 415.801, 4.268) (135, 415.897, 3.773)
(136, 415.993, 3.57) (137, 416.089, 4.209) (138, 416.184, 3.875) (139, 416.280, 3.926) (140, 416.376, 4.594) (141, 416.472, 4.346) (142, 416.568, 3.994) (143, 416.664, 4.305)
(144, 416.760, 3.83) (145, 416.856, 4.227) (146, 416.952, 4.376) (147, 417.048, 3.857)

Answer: -0.2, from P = 4.54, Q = 4.30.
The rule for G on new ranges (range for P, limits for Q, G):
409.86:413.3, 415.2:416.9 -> -0.7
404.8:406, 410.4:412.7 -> 0.2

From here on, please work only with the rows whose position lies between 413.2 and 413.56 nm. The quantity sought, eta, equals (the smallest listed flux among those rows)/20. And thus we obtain 0.203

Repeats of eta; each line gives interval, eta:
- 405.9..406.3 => 0.031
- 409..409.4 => 0.151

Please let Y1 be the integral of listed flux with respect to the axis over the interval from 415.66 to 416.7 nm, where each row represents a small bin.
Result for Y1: 4.2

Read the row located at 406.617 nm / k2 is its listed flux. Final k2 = 3.438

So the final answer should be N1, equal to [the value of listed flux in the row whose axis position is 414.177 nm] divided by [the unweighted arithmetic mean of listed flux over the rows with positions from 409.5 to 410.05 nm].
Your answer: 1.12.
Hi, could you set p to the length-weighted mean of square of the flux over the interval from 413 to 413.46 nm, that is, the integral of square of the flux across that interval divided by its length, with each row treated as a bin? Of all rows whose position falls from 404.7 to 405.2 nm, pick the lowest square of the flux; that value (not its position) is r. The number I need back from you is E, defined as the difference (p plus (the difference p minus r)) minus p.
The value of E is 7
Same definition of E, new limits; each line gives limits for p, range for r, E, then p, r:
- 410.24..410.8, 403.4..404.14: 14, 26.1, 12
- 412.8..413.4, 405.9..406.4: 19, 19.7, 0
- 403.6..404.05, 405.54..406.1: 2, 17.7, 15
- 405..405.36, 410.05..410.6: 5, 22.3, 18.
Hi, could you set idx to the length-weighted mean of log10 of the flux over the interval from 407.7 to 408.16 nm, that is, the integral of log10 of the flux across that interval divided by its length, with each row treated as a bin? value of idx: 0.59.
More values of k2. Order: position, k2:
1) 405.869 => 3.912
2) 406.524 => 4.062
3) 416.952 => 4.376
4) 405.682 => 4.407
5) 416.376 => 4.594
